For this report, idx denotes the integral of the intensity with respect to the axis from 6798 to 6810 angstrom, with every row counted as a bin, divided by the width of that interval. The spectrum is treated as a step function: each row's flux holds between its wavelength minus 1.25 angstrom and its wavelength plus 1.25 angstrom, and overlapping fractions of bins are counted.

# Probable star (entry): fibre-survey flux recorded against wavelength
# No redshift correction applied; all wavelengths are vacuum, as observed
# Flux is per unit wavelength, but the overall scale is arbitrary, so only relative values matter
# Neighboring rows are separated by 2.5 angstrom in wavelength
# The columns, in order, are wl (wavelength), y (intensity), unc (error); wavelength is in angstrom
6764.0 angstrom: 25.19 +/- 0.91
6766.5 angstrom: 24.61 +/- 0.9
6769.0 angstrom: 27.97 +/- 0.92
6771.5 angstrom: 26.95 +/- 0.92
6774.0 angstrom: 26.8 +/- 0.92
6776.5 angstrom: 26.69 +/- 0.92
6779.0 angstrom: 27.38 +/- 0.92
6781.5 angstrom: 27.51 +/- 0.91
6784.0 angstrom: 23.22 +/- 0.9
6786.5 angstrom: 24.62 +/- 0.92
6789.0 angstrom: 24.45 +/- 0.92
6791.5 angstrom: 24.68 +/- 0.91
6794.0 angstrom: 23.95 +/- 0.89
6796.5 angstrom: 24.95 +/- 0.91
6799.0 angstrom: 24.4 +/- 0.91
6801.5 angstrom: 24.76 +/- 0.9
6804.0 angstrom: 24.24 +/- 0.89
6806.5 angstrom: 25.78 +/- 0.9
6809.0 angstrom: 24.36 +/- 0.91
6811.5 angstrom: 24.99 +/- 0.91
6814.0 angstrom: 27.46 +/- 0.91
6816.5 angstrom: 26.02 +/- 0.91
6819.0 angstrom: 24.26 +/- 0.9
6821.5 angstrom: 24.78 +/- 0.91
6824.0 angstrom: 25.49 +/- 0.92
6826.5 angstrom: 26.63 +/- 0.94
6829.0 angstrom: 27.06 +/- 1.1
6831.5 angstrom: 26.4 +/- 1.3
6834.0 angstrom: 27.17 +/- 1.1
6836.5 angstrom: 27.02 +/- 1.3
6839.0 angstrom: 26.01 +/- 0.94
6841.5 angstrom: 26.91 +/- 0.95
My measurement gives 24.7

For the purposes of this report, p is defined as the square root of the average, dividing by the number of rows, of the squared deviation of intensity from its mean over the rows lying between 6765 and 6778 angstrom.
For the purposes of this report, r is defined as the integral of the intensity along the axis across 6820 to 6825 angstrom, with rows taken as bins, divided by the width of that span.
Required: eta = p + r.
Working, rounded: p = 1.1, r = 25.1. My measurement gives 26.2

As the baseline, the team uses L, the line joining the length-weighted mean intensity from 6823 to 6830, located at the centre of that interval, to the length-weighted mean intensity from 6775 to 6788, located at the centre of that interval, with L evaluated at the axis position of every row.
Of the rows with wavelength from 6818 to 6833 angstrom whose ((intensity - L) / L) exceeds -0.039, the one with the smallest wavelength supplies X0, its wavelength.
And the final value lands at 6824.0 angstrom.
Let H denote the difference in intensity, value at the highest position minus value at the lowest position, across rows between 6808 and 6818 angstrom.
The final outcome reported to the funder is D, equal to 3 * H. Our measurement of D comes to 5.0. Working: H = 1.66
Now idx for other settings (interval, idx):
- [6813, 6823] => 25.6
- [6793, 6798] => 24.5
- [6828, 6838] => 26.9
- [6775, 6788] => 25.9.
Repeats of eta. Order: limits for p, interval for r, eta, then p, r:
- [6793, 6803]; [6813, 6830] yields 26.3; 0.4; 25.9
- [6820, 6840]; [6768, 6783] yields 27.9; 0.8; 27.1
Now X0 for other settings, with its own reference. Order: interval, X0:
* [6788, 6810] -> 6806.5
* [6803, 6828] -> 6806.5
